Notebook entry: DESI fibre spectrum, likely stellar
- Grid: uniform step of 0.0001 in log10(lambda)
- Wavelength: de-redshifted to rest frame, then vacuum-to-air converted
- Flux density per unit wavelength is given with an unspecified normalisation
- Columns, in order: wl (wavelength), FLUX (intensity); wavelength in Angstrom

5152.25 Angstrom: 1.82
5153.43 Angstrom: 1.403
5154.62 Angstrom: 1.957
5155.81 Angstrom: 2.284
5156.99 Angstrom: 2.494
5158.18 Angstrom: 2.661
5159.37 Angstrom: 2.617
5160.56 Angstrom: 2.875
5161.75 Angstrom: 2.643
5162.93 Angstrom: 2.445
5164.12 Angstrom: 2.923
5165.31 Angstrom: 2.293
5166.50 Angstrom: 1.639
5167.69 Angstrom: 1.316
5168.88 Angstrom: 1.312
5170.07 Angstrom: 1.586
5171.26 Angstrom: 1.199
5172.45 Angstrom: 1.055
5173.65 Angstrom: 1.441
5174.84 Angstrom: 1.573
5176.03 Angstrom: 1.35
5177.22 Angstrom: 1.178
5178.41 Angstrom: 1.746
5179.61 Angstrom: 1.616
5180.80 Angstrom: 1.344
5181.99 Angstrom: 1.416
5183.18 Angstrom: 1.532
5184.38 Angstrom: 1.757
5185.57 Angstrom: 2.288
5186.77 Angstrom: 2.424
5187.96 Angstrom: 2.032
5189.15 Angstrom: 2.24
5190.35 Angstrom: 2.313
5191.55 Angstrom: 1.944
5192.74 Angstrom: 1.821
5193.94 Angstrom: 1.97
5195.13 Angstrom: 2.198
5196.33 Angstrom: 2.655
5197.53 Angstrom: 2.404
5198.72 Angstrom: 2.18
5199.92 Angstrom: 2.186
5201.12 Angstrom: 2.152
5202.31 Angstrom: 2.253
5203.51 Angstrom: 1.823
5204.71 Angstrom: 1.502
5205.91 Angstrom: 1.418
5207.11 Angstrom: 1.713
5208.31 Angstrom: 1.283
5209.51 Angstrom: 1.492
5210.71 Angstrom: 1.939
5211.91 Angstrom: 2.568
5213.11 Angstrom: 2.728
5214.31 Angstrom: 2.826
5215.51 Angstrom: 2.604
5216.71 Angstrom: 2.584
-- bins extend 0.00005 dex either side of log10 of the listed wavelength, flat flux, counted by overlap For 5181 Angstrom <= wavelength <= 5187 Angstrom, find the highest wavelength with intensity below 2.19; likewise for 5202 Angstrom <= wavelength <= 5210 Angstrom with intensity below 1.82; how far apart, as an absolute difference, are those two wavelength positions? 25.1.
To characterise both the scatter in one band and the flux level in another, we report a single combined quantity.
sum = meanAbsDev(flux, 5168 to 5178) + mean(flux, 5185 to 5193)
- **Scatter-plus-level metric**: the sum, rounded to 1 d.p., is 2.3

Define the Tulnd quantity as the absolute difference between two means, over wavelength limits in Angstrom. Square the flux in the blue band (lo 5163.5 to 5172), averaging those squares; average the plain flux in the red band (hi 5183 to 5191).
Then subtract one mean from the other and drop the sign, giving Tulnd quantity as 1.3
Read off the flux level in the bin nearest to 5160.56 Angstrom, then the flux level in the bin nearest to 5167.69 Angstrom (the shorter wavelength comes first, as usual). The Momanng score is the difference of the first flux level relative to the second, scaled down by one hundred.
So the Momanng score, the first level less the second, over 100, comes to 0.016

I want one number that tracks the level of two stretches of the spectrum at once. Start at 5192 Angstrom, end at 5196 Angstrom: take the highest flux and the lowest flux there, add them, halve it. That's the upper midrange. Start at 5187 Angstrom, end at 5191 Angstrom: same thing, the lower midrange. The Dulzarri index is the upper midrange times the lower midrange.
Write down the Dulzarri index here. 4.4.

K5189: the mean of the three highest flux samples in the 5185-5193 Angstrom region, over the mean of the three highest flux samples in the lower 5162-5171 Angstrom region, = 0.92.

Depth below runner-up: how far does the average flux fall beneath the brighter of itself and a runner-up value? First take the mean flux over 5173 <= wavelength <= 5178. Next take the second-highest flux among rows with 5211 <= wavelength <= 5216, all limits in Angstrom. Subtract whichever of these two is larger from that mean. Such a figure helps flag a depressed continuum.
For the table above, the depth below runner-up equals -1.3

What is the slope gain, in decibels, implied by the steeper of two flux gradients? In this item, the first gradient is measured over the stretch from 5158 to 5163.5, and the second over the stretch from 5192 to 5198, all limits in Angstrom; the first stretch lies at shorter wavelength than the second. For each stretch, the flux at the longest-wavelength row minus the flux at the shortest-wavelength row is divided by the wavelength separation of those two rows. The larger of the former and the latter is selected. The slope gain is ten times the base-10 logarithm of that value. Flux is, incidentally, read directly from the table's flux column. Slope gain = -9.1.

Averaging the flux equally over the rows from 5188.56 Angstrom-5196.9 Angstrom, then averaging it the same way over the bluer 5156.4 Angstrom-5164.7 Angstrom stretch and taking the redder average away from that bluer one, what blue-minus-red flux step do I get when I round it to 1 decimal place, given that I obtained 0.5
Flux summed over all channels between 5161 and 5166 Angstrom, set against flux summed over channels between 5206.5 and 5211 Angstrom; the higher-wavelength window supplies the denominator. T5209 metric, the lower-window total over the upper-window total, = 1.60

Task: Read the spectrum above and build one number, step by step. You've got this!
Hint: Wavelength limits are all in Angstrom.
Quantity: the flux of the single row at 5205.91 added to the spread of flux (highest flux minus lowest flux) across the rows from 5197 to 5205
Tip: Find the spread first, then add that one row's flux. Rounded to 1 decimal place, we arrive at 2.3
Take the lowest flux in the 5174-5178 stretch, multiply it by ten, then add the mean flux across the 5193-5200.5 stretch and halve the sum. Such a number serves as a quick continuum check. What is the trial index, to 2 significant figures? 7.0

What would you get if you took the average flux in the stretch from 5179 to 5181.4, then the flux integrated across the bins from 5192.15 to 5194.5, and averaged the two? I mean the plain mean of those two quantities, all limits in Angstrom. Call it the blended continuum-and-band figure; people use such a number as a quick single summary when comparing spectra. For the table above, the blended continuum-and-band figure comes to 3.0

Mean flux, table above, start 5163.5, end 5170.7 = 1.84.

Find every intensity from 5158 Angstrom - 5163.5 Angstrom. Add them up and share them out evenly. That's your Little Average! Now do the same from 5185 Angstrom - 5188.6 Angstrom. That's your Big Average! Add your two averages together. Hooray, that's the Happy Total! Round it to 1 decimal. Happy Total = 4.9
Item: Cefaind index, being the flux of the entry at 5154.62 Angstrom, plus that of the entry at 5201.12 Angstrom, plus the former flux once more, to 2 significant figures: 6.1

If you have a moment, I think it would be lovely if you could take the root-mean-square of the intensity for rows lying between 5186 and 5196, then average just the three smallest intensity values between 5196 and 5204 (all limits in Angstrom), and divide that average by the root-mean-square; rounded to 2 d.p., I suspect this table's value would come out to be 0.96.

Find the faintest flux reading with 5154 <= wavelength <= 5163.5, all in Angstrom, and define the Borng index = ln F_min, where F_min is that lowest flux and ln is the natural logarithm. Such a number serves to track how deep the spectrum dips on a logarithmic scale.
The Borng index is 0.67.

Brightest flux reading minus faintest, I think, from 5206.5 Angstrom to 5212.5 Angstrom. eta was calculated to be 1.3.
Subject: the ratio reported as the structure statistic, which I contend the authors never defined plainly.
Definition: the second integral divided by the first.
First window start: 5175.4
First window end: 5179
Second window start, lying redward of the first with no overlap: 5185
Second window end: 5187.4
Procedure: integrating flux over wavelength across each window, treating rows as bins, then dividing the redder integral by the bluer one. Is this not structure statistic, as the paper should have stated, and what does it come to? 1.1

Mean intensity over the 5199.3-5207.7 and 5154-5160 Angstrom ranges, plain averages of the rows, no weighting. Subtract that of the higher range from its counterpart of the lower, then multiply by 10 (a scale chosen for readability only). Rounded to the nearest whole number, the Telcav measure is 5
